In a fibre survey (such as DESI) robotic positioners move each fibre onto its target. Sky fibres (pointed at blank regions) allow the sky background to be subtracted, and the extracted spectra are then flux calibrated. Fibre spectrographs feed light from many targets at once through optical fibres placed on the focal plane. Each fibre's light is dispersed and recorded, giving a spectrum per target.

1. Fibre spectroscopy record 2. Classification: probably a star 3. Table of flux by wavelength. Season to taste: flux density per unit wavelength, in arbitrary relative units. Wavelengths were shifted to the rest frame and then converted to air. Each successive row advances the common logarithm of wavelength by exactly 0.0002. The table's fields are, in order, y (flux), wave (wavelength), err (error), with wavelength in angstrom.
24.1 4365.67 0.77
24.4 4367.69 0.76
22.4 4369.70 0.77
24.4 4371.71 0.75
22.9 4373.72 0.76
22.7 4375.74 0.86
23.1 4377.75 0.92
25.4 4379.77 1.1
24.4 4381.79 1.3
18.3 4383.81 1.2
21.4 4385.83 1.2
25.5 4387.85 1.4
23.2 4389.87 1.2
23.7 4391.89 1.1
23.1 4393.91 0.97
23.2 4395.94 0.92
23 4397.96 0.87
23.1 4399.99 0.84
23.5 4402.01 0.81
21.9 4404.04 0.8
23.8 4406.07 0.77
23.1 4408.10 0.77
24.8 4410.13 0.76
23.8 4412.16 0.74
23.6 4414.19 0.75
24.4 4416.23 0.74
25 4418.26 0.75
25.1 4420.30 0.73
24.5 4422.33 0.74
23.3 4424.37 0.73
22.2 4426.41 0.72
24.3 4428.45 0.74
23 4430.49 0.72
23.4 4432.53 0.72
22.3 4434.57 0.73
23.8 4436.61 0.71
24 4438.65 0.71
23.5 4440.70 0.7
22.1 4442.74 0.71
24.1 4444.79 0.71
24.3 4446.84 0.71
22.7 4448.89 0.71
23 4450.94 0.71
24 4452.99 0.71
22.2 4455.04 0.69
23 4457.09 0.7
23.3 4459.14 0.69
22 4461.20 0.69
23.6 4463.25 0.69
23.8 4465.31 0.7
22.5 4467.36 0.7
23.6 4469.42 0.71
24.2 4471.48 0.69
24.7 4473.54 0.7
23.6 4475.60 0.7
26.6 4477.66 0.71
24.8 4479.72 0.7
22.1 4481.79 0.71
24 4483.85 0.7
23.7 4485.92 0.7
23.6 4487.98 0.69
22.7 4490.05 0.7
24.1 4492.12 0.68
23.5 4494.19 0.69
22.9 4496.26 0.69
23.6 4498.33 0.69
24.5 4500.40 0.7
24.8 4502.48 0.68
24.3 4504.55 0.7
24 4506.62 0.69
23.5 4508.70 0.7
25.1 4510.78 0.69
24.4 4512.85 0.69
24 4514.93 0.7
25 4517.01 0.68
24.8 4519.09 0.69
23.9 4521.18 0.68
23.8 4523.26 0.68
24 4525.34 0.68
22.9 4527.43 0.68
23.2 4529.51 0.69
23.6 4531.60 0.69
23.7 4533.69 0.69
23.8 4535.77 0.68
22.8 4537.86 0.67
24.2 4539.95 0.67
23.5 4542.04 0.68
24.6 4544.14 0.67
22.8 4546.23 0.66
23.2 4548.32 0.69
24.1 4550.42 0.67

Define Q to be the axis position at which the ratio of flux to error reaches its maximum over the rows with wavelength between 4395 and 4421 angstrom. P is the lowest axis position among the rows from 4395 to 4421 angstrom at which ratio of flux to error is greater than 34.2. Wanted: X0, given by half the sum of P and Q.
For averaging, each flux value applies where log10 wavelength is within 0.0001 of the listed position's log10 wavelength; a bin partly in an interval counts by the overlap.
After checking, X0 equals 4420.3 angstrom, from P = 4420.30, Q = 4420.30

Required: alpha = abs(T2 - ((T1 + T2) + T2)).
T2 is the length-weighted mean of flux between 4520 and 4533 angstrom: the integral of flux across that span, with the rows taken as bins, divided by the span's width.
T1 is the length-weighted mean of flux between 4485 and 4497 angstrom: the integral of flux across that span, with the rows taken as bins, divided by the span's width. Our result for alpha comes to 47.0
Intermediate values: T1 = 23.4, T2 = 23.6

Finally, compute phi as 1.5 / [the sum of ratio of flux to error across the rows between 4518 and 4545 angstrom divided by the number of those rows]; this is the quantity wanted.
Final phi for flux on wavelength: 0.0430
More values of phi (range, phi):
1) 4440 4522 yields 0.0440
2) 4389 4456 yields 0.0489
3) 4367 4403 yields 0.0612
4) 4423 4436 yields 0.0472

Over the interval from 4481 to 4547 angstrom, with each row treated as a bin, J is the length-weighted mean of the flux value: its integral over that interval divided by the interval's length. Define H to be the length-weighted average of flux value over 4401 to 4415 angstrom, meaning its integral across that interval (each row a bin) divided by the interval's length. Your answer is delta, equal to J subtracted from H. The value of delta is -0.3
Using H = 23.5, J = 23.8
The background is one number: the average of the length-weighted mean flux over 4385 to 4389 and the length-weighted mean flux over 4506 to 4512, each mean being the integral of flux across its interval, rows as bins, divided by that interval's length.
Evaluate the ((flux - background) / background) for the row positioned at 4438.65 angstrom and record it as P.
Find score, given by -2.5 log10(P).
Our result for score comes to 5.8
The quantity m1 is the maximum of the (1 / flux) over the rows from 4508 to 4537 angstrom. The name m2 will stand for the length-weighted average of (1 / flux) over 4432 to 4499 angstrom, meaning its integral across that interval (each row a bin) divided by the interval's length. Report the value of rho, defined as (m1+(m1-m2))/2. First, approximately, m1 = 0.0437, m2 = 0.0426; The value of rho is 0.0224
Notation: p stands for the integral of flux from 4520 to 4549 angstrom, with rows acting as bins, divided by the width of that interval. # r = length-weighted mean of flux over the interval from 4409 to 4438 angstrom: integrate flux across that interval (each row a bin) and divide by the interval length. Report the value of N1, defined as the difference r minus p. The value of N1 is 0.24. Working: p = 23.58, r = 23.8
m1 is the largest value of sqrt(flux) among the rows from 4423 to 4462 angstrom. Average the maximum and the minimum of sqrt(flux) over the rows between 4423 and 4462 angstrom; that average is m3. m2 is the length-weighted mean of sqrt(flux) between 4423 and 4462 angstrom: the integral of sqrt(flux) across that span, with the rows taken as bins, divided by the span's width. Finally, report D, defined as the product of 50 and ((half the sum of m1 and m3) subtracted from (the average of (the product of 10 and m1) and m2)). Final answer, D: 1109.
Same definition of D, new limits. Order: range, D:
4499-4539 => 1127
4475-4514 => 1160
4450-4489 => 1159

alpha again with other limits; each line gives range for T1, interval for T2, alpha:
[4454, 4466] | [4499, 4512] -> 47.3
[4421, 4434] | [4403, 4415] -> 47.0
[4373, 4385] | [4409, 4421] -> 47.2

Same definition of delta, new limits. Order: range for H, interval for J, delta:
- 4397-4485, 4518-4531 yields -0.2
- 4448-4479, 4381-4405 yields 0.7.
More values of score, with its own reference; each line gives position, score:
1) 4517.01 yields 3.3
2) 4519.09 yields 3.5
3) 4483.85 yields 5.8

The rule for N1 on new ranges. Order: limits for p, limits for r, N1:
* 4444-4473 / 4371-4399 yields -0.18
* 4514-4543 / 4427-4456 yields -0.48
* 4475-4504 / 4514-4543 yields -0.10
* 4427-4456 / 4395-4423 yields 0.45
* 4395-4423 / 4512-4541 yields 0.09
